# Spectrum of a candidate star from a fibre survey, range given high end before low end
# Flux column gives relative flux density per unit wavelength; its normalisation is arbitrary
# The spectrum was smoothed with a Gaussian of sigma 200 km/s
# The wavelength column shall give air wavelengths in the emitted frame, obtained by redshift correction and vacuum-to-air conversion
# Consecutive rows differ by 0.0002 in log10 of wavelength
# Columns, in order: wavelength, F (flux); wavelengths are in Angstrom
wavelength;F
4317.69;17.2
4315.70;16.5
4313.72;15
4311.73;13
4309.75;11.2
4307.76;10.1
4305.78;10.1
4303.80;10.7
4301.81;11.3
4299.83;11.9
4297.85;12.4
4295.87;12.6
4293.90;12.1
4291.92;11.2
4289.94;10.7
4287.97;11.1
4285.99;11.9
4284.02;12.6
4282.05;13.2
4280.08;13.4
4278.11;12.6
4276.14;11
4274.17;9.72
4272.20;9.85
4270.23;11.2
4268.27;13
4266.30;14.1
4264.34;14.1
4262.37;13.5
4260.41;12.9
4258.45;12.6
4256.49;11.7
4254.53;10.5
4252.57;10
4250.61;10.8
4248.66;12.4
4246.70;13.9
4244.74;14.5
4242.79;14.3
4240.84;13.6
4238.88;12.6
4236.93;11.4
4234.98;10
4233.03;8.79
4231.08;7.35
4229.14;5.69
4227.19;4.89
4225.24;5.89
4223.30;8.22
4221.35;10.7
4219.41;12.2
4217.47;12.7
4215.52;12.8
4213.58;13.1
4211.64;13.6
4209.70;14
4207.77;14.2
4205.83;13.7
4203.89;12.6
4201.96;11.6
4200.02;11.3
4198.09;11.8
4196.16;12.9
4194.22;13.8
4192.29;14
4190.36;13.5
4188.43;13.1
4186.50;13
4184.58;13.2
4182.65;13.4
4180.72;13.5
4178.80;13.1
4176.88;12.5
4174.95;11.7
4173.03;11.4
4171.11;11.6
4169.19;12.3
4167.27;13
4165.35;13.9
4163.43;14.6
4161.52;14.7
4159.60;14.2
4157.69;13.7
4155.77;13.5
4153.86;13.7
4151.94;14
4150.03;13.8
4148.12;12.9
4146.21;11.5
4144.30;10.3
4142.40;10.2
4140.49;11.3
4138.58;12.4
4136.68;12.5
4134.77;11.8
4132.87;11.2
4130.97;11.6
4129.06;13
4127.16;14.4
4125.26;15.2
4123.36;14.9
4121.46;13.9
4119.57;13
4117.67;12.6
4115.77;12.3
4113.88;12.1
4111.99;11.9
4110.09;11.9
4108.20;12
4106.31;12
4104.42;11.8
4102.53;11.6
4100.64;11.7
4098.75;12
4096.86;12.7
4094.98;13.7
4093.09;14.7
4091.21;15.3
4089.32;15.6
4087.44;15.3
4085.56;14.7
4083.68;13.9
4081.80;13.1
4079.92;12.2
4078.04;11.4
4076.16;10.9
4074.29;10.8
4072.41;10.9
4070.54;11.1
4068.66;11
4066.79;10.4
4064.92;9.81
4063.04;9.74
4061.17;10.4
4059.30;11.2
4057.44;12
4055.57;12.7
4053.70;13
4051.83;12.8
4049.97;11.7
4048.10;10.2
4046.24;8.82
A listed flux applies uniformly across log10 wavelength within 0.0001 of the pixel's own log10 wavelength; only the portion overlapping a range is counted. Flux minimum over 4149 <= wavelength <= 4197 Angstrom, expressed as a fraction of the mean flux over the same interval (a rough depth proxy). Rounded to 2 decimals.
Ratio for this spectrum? 0.86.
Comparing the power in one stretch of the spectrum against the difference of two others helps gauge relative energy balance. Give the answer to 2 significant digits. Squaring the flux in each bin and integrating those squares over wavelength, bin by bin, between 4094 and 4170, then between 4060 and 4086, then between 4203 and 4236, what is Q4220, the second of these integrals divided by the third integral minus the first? -0.41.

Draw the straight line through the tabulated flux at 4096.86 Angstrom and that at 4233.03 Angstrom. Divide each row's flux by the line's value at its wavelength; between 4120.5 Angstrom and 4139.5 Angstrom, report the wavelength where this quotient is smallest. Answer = 4132.87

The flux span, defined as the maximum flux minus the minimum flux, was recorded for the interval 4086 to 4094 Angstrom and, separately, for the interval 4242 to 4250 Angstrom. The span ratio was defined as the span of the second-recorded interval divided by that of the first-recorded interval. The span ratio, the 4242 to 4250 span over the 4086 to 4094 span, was 2.3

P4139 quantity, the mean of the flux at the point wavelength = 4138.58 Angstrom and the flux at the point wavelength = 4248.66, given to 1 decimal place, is 12.4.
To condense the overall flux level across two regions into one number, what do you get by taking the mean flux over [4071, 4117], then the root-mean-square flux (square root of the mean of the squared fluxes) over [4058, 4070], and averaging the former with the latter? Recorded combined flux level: 11.6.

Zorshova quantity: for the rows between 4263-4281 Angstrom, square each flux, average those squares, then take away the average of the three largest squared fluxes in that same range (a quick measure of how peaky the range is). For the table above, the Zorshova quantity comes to -43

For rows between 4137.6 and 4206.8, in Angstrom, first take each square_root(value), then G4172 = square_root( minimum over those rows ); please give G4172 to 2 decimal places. 1.79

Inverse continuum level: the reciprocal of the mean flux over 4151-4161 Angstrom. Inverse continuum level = 0.072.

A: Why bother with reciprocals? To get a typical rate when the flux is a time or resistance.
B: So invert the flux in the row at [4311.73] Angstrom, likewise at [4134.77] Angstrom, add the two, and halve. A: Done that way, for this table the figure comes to 0.081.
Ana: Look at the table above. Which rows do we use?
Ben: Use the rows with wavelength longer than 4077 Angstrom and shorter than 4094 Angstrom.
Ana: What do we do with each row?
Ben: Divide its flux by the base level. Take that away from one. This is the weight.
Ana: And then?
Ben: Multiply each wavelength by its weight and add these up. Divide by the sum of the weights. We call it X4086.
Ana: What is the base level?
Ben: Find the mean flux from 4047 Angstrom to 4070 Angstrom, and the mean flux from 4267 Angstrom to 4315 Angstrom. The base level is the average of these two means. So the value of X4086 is 4088.0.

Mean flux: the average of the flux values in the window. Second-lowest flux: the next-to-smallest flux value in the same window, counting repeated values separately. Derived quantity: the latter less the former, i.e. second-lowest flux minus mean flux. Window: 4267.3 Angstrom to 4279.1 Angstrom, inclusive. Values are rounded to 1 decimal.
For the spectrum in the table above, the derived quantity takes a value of -1.4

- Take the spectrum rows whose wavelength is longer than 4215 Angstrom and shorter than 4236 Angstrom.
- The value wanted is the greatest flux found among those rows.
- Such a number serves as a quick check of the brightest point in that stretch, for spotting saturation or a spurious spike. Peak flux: 12.8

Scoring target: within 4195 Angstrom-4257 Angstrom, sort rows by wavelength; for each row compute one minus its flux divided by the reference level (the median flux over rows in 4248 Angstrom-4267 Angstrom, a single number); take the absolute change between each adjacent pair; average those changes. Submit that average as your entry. 0.08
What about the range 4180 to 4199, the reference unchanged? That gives 0.03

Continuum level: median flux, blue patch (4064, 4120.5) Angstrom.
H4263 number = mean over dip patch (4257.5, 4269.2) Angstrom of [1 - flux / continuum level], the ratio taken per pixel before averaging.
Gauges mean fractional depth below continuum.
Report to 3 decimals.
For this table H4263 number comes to -0.114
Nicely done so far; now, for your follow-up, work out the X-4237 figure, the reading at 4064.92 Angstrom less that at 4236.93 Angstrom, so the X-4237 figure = -1.6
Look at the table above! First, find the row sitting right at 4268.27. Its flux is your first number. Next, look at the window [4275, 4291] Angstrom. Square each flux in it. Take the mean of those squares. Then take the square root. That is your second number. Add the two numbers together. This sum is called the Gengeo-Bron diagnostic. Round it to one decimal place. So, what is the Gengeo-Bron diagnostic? 25.1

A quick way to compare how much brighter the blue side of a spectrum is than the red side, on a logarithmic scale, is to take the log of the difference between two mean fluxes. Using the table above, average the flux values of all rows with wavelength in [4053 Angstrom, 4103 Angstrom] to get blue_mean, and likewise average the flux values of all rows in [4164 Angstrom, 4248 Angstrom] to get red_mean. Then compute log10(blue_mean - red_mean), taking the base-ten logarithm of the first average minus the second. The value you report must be -0.5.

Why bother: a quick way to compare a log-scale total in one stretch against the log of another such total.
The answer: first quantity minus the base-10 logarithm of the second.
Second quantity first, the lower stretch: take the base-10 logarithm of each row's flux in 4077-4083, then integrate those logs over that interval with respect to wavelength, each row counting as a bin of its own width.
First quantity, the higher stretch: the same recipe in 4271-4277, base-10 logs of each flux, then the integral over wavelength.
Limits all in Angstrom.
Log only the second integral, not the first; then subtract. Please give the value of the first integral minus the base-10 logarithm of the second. 5.2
